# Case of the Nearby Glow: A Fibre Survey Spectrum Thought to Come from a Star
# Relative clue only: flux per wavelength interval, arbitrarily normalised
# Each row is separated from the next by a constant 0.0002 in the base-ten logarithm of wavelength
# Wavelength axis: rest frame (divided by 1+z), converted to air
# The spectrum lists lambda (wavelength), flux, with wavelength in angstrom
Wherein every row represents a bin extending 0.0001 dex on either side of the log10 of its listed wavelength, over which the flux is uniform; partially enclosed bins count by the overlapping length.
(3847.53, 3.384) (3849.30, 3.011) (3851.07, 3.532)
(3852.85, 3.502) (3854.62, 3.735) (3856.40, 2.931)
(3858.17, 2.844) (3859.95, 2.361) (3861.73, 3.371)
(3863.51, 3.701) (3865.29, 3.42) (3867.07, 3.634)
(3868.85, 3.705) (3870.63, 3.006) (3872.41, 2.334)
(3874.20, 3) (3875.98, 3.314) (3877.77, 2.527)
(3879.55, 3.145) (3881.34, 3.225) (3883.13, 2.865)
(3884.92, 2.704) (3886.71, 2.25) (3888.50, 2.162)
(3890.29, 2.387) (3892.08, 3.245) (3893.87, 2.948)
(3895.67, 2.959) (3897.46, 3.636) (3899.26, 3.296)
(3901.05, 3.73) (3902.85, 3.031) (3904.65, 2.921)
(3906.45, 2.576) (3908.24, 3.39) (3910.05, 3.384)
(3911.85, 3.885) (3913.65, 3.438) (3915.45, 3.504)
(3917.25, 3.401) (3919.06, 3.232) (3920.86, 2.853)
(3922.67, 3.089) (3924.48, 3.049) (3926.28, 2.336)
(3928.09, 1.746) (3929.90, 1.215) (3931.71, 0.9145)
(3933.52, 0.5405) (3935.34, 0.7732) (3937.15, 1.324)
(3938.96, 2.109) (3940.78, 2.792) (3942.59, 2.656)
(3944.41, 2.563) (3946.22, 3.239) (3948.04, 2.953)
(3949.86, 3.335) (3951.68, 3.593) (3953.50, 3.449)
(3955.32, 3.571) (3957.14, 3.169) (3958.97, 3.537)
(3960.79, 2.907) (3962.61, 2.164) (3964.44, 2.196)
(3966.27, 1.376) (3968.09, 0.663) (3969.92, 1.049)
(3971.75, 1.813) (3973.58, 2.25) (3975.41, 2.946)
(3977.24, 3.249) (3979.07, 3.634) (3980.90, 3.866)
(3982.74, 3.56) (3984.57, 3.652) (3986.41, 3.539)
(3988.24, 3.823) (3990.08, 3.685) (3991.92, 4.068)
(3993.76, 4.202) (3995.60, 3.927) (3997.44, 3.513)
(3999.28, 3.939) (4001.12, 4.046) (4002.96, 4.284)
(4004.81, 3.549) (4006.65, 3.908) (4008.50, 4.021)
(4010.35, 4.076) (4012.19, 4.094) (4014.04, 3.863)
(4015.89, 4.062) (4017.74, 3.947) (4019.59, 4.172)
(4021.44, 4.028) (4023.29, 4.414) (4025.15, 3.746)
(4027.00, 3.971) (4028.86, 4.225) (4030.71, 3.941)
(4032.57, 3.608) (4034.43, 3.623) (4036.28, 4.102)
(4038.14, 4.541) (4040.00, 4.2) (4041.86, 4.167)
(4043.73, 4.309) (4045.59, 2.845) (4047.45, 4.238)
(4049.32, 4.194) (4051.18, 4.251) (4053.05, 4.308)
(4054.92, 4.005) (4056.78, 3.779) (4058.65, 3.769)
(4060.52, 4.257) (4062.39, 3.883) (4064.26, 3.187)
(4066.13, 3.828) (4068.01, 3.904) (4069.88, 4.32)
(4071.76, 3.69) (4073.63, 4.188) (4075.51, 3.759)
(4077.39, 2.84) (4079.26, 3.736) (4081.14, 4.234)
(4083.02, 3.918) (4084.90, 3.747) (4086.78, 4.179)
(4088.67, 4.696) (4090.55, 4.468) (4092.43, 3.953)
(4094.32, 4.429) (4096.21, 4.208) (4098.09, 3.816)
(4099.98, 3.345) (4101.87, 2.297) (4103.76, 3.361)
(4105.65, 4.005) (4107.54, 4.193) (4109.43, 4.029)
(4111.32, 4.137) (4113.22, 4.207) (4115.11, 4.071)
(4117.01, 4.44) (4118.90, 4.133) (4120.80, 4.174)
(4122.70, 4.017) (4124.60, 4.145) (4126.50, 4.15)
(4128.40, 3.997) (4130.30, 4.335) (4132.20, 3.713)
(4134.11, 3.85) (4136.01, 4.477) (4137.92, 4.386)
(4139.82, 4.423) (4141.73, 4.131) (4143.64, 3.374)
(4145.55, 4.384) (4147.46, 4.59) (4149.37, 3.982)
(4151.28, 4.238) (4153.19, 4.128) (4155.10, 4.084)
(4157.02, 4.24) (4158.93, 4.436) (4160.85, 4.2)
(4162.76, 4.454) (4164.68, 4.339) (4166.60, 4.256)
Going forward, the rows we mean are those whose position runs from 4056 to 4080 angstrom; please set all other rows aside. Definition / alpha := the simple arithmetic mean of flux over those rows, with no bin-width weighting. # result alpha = 3.78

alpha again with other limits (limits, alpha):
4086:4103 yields 3.93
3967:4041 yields 3.64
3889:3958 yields 2.80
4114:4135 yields 4.09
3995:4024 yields 3.99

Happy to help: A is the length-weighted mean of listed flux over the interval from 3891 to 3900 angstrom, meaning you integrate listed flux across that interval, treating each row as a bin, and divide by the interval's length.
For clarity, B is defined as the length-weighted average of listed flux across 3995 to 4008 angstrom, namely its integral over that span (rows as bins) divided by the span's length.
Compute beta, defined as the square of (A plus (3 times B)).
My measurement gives 221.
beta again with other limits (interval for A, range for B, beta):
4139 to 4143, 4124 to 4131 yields 277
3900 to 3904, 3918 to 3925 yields 157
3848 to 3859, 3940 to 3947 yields 137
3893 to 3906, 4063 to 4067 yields 190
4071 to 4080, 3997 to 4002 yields 232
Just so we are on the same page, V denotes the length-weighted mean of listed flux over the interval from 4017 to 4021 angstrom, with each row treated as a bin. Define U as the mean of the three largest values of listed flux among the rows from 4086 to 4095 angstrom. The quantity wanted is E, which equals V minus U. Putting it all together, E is -0.5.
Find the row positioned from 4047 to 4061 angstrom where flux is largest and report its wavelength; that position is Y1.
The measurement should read 4053.05 angstrom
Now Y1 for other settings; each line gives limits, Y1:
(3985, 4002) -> 3993.76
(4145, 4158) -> 4147.46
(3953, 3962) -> 3955.32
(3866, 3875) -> 3868.85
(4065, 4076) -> 4069.88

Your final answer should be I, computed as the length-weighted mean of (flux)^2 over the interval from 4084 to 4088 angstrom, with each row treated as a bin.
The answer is 16.2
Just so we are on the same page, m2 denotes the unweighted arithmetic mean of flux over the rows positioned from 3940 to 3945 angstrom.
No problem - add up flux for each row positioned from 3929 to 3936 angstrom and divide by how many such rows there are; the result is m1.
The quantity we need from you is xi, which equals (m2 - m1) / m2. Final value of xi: 0.68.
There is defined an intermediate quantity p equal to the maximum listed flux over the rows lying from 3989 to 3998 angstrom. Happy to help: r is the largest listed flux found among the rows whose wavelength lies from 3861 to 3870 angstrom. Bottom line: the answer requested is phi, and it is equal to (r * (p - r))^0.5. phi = 1.36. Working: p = 4.202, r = 3.705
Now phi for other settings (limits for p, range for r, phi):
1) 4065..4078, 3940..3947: 1.87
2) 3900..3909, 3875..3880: 1.17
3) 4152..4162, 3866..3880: 1.65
